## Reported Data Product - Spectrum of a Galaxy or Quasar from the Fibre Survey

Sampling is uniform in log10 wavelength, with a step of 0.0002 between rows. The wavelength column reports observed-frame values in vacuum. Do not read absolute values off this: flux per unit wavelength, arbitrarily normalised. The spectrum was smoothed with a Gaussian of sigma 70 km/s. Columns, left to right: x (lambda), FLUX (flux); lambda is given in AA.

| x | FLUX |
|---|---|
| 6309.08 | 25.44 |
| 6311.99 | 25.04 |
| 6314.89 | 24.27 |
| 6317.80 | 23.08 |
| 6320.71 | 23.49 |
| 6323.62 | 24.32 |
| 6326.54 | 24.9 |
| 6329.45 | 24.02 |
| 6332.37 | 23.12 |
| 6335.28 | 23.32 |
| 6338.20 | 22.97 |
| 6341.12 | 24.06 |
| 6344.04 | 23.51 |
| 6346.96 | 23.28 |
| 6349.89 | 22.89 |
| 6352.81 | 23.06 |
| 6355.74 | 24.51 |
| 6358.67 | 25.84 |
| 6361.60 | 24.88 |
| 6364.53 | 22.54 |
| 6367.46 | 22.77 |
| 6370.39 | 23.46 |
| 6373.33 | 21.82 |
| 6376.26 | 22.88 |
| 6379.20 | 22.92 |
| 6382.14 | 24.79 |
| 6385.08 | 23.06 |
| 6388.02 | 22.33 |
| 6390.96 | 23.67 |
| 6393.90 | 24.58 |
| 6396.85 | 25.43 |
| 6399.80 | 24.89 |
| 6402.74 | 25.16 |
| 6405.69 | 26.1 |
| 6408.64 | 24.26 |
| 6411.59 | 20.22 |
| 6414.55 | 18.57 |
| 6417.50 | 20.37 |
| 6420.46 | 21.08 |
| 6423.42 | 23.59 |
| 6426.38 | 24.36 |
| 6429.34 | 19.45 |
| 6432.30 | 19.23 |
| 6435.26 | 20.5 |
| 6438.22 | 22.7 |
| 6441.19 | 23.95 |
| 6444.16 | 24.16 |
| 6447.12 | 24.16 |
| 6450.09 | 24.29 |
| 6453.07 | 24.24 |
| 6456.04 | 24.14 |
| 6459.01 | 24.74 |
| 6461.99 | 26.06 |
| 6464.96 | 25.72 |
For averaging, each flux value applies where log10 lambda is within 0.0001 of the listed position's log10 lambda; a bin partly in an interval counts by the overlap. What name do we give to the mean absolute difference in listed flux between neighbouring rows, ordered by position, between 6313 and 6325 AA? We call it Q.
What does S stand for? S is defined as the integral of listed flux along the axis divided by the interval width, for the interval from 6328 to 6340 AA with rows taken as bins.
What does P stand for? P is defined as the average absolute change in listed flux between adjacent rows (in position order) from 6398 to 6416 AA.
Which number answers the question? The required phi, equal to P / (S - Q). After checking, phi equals 0.077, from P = 1.7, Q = 0.8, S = 23.4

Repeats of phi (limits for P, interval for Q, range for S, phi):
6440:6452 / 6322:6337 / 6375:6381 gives 0.005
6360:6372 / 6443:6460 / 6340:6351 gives 0.047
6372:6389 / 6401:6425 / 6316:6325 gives 0.050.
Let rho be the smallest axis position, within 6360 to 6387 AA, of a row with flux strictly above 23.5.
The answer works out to 6361.60 AA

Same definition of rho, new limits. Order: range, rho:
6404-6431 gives 6405.69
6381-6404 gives 6382.14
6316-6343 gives 6323.62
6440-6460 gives 6441.19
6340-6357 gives 6341.12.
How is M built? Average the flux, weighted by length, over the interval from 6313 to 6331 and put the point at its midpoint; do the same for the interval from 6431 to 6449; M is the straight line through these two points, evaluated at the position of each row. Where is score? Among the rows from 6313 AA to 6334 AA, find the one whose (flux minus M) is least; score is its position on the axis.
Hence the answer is 6317.80 AA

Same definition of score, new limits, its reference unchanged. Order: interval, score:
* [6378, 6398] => 6388.02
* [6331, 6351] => 6338.20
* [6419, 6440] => 6432.30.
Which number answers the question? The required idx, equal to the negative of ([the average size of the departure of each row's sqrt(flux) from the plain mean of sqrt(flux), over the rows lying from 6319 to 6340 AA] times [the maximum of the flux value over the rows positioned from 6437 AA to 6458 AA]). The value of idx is -1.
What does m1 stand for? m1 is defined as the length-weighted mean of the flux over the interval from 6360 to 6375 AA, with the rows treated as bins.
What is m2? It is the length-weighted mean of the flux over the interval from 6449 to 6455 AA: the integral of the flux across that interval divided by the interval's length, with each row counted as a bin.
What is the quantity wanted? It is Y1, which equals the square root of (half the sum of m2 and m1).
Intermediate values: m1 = 23.1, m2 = 24.2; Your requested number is 4.87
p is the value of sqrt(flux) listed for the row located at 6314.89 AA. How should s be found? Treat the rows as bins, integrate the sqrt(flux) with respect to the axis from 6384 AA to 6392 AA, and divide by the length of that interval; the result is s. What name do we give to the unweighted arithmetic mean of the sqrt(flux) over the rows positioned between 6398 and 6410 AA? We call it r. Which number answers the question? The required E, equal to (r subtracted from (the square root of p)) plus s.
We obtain 2.01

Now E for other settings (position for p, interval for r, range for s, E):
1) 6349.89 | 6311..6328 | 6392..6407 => 2.29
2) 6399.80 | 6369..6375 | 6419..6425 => 2.20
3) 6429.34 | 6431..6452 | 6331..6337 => 2.16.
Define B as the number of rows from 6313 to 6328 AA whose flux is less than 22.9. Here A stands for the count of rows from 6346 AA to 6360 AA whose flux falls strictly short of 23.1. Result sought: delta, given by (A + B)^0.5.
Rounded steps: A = 2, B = 0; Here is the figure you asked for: 1.4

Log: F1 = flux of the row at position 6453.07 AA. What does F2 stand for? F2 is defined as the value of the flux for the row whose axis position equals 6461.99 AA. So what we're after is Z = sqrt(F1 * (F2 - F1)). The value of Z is 6.6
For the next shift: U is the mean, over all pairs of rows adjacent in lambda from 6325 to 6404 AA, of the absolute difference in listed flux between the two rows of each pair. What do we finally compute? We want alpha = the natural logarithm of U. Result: -0.1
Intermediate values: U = 0.87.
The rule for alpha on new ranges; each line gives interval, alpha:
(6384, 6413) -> 0.2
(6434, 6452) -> -0.3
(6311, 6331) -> -0.3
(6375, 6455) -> 0.2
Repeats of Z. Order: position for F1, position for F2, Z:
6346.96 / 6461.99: 8.0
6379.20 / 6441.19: 4.9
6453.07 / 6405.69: 6.7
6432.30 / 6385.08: 8.6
